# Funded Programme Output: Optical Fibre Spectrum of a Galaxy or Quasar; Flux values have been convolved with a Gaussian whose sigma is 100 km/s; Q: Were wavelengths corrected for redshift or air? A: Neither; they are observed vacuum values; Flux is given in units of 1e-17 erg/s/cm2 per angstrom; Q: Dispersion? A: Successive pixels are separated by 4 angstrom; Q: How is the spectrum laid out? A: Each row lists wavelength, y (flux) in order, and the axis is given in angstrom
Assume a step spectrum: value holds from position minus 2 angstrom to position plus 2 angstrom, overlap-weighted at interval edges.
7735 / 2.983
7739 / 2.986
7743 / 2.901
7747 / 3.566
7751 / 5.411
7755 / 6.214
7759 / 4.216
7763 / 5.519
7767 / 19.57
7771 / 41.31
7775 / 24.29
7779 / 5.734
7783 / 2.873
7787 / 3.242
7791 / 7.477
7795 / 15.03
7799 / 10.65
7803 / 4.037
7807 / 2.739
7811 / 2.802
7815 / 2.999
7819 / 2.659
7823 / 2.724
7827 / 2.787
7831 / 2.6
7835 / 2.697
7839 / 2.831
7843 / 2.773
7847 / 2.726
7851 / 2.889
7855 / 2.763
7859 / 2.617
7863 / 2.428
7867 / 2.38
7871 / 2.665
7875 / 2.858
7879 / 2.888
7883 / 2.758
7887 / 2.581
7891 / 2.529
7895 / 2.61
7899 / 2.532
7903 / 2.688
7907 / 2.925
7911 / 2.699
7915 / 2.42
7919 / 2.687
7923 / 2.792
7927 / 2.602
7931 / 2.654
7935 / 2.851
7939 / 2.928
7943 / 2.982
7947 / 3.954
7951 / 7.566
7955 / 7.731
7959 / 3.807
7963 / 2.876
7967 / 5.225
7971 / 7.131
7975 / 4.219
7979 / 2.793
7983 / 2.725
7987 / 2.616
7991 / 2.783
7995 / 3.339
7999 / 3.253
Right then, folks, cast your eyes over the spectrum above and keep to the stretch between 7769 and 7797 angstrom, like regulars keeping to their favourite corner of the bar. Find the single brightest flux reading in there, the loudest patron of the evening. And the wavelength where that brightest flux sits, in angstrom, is 7771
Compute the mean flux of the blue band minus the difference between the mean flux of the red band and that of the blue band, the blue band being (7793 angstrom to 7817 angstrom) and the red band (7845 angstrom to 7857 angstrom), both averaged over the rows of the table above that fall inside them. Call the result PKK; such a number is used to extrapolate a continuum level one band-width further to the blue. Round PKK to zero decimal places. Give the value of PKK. 10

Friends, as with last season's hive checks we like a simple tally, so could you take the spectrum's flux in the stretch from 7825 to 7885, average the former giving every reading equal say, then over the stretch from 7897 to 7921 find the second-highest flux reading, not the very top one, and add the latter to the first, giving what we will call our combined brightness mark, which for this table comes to 5.4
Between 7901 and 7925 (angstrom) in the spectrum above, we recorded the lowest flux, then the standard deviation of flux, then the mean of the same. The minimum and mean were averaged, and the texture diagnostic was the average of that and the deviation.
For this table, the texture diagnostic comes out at 1.4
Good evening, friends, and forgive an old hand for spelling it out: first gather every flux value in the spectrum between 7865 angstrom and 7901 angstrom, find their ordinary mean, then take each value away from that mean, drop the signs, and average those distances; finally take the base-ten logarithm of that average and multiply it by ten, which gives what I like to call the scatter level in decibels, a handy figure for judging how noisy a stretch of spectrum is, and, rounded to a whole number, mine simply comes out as -9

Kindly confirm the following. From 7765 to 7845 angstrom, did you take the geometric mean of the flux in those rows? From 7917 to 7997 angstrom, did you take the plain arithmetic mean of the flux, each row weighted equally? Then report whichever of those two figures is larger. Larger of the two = 5.1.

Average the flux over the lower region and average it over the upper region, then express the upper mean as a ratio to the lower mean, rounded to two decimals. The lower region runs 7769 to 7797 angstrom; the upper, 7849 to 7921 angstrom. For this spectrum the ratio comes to 0.19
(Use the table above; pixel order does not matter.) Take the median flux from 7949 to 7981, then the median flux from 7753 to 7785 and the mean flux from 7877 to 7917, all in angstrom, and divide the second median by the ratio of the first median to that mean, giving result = 3.4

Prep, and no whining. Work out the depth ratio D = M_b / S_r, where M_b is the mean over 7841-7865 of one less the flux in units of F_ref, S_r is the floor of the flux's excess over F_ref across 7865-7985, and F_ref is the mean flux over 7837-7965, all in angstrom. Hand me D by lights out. -0.2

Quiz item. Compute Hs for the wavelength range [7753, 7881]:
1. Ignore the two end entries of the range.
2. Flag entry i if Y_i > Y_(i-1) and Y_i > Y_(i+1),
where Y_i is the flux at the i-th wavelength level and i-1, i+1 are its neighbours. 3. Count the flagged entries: 6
